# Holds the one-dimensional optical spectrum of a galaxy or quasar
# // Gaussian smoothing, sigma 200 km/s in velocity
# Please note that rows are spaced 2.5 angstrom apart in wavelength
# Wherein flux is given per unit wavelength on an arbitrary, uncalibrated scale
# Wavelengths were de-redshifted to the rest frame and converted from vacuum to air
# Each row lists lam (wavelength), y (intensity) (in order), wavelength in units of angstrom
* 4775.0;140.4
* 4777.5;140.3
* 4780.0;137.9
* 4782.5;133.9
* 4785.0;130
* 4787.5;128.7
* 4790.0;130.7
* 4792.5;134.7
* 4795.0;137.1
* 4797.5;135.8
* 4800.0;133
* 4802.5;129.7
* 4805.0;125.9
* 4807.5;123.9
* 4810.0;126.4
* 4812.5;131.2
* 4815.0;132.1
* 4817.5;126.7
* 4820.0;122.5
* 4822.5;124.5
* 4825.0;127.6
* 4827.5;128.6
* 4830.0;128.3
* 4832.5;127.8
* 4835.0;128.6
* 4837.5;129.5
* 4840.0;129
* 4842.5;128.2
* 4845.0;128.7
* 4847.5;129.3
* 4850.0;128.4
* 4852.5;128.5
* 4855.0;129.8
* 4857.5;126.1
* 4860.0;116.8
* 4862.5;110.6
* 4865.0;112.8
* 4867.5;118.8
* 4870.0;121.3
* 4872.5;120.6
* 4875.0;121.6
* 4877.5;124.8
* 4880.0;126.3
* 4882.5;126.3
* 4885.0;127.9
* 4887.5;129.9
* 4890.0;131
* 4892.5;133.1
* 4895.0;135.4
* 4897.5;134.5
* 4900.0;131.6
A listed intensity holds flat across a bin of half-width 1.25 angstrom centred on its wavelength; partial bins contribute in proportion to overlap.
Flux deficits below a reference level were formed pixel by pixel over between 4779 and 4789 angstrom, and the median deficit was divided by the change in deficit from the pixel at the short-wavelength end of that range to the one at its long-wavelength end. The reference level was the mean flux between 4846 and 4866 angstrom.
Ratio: -1.0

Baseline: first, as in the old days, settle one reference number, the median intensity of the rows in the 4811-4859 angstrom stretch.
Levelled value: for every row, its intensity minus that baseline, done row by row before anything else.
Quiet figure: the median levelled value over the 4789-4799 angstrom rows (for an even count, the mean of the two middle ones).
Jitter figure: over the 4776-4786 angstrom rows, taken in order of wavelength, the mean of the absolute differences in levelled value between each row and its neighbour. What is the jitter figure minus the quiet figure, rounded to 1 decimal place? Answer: -3.3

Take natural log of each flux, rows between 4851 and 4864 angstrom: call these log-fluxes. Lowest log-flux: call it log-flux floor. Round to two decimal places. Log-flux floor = 4.71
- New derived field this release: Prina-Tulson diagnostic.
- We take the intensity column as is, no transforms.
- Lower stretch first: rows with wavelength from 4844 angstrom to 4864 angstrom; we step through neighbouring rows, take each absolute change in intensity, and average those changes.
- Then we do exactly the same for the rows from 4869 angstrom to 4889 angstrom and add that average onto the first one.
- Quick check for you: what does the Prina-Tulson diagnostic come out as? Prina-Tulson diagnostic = 4.6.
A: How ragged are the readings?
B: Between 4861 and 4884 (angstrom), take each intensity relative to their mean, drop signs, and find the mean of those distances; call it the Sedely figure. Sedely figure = 4.2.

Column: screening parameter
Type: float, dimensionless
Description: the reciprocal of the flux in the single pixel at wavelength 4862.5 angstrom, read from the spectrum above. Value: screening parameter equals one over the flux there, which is 0.0090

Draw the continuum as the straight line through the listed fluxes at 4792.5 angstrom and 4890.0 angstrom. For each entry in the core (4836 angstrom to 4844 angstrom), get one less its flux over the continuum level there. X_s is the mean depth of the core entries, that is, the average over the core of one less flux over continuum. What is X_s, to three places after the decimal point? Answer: 0.030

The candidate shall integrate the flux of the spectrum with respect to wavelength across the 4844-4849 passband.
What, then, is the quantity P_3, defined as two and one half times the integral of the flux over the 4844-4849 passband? 1612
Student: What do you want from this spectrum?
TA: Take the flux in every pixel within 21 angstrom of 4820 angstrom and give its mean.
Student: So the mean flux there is 128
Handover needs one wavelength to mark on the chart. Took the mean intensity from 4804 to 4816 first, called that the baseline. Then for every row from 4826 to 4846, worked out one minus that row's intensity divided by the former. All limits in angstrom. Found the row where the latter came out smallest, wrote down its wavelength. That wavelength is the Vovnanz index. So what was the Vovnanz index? 4837.5 angstrom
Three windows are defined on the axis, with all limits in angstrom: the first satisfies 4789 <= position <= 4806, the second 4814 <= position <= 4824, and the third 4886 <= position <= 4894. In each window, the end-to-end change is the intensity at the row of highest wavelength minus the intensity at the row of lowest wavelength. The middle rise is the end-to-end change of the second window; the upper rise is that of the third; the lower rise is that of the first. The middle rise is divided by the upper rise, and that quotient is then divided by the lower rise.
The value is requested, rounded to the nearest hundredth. 0.49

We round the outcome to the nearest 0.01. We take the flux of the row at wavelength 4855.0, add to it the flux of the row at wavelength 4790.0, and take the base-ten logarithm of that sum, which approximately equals 2.42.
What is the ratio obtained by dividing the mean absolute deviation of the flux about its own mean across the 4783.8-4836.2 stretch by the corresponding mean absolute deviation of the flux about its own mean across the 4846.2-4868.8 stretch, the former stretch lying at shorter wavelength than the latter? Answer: 0.44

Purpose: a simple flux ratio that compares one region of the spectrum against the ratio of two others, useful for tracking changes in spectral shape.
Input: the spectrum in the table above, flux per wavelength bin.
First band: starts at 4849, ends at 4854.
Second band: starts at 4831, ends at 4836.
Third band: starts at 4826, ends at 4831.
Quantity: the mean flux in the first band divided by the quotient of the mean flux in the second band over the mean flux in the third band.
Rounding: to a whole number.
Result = 129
